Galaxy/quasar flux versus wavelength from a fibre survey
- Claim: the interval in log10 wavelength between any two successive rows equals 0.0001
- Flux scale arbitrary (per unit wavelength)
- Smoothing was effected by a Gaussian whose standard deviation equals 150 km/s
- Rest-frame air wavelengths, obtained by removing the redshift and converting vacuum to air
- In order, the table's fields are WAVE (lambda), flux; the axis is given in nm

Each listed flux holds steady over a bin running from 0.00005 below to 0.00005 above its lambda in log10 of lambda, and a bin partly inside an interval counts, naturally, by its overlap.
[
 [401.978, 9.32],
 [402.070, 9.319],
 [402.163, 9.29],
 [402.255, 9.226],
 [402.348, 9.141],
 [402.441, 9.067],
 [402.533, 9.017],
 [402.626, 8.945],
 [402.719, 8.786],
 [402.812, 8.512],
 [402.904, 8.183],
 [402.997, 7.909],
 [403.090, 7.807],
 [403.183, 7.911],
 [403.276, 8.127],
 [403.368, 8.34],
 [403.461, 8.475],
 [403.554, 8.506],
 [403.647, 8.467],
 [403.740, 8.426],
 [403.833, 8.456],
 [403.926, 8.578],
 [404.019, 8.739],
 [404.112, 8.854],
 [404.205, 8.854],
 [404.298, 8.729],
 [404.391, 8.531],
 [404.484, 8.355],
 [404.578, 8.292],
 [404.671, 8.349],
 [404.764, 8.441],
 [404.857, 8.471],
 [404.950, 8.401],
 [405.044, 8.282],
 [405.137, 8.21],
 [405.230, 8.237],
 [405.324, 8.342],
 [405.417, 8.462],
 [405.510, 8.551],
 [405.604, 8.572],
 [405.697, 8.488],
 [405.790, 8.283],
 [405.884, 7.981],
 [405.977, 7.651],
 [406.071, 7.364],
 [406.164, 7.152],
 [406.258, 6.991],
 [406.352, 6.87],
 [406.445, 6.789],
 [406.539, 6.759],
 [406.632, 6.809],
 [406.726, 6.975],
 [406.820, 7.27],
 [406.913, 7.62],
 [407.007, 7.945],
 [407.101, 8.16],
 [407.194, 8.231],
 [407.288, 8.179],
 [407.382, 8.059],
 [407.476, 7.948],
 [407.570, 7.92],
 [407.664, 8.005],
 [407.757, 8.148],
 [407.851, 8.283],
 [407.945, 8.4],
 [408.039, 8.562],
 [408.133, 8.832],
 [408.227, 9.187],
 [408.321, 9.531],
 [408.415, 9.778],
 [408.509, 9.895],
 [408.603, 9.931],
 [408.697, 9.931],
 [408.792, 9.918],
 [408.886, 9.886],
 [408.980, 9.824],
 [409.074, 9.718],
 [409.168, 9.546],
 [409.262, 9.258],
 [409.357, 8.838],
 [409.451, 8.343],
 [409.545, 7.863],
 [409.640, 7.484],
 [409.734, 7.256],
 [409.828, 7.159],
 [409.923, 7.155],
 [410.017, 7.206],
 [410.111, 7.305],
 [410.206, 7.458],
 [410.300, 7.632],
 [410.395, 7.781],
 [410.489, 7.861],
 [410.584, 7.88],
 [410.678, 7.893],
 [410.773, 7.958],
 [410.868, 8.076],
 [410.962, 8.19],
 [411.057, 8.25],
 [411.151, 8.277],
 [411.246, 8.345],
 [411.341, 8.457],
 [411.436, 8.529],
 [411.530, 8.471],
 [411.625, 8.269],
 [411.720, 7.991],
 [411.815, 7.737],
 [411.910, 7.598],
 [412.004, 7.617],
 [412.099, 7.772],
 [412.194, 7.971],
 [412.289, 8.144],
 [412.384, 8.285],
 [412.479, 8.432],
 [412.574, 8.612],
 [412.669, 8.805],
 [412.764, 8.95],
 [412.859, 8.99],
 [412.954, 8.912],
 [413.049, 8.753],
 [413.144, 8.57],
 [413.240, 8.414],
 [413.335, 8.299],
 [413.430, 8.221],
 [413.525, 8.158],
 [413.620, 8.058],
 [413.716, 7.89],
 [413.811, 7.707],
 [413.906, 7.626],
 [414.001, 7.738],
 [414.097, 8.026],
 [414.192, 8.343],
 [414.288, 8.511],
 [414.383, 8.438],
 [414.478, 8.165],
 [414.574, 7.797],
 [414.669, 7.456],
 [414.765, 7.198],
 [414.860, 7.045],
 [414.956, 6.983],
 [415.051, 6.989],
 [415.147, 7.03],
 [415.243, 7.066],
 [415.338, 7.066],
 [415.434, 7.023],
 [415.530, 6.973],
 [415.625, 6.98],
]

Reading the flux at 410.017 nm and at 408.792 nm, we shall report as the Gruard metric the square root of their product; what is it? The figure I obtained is 8.5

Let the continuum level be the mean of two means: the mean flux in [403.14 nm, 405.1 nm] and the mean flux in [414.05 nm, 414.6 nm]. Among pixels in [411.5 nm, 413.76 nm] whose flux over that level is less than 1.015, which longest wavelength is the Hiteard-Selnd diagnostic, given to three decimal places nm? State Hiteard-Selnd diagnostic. 413.716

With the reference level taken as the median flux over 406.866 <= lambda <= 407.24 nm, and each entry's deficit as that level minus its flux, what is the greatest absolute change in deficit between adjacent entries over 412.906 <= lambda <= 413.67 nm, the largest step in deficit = 0.183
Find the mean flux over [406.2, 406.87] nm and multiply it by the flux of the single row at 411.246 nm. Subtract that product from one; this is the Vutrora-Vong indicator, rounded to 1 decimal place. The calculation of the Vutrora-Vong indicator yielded -56.8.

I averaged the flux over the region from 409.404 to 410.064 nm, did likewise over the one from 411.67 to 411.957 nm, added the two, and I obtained 15.3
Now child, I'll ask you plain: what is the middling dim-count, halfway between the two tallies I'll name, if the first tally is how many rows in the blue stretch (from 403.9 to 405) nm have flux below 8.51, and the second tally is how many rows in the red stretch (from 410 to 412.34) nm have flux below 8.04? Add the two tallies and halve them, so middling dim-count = 10.5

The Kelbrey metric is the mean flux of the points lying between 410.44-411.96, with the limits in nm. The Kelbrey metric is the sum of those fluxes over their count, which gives 8.11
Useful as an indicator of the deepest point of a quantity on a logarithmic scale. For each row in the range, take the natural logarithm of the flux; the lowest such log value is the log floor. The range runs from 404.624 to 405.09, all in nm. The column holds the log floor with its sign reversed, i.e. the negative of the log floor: -2.11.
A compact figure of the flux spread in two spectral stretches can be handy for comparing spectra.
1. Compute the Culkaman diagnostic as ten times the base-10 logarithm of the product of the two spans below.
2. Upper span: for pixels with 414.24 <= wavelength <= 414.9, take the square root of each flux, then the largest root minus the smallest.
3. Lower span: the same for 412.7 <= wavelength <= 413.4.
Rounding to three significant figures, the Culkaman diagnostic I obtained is -15.1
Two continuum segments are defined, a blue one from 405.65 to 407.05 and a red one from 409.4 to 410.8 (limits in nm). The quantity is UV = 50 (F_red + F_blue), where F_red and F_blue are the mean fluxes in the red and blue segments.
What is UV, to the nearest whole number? 751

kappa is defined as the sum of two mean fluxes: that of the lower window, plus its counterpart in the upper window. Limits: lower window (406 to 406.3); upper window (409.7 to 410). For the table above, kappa 14.4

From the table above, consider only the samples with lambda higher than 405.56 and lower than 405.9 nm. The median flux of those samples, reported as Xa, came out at 8.4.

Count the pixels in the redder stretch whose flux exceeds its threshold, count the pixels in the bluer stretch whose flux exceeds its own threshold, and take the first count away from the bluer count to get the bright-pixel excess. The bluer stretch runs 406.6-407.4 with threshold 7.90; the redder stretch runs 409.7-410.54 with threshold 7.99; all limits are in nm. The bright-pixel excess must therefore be 5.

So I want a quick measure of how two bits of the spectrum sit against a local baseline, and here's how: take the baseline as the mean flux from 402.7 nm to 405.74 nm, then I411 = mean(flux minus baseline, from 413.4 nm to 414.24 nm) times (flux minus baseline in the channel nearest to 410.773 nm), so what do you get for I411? 0.20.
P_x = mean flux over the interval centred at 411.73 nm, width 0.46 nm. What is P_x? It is 8.0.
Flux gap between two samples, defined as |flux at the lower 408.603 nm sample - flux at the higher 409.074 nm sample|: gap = 0.2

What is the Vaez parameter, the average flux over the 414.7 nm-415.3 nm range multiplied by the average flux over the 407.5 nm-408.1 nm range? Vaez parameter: 58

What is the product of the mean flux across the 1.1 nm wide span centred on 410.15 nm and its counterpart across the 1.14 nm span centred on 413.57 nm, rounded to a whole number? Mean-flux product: 61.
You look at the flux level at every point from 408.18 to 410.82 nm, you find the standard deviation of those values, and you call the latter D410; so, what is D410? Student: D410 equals 1.1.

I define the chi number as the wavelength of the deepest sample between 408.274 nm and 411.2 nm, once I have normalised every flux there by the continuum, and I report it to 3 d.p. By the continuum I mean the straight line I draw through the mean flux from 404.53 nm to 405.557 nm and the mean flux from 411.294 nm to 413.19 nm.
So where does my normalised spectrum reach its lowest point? 409.923 nm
